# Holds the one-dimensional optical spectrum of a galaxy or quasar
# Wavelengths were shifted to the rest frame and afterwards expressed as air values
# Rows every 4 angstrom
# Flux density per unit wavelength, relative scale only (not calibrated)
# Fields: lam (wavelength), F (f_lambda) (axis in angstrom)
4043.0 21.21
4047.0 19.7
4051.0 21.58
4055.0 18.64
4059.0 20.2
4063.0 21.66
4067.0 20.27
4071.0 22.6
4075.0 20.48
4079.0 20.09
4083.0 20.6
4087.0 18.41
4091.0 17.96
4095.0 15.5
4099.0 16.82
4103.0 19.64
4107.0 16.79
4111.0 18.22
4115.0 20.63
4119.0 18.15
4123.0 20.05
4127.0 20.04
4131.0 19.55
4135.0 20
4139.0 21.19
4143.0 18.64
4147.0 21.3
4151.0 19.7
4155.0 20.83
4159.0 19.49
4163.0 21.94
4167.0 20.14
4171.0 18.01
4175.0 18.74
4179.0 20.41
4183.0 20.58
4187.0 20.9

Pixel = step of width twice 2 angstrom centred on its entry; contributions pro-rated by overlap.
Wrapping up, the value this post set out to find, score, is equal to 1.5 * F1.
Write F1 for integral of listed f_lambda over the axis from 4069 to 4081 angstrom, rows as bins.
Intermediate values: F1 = 253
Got 379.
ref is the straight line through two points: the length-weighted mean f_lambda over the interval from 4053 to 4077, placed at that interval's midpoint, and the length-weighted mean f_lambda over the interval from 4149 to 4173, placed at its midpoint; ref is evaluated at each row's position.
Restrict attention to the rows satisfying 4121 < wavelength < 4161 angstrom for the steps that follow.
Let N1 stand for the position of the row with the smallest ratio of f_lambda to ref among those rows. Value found 4143.0 angstrom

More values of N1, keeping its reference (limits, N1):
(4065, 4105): 4095.0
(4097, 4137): 4099.0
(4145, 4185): 4171.0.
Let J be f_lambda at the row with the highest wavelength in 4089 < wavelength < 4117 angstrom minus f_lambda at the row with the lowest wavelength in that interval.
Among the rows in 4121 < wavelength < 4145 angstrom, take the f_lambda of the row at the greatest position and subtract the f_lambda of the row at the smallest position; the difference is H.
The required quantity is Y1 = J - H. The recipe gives 4.1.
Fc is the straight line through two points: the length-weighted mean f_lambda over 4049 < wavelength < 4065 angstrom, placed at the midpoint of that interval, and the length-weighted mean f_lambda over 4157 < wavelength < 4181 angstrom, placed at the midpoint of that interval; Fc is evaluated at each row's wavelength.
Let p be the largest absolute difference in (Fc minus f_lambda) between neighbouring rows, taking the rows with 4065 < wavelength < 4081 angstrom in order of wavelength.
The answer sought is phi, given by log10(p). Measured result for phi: 0.37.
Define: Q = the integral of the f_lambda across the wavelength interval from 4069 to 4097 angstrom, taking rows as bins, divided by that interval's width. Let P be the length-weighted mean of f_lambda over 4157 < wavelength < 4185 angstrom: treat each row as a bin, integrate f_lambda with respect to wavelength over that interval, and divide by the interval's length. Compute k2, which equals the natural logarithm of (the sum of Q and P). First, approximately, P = 19.9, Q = 19.4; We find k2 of 3.67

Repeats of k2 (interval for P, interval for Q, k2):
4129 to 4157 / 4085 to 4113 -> 3.63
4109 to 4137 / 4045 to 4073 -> 3.69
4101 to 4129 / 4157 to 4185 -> 3.66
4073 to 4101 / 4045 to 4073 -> 3.67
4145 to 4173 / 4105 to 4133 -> 3.67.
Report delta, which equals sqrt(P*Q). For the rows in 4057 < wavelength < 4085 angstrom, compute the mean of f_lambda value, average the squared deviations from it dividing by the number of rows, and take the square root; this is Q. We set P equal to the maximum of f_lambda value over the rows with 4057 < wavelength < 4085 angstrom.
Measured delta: 4.4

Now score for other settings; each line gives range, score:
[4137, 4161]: 727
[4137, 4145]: 239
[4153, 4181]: 837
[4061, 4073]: 387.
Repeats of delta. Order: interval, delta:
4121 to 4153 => 4.1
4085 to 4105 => 5.3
